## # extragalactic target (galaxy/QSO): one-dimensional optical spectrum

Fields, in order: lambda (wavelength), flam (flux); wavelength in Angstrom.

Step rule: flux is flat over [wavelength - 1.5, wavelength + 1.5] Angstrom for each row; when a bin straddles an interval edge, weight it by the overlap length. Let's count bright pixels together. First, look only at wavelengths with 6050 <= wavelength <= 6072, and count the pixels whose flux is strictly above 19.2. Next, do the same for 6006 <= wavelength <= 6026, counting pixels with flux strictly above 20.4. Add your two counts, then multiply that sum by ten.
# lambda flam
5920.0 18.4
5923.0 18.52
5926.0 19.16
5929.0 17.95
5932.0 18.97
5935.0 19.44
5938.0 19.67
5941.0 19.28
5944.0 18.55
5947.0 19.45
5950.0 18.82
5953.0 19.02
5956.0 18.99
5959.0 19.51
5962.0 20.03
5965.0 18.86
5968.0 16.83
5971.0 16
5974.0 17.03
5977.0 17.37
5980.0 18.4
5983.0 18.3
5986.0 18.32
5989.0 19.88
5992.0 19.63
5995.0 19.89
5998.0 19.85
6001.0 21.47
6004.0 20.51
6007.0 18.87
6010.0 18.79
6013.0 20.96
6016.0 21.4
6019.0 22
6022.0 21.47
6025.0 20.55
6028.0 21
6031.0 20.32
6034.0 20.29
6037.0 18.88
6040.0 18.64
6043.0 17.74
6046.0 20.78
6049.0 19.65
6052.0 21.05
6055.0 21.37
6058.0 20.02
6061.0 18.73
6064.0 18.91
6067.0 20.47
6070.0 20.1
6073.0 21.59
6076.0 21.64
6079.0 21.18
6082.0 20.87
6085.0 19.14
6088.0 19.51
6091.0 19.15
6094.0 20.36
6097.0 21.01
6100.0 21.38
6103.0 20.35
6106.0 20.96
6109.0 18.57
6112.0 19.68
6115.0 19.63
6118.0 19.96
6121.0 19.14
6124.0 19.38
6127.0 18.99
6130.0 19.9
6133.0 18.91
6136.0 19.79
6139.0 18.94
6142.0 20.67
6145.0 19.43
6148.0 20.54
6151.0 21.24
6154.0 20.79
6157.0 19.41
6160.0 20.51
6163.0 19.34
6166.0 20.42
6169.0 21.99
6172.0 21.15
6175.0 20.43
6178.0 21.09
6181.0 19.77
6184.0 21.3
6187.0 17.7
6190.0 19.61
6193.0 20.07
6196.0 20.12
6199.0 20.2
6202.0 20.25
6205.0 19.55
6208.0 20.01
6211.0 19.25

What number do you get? 100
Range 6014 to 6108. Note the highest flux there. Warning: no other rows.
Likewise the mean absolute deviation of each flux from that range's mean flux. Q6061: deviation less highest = -21.1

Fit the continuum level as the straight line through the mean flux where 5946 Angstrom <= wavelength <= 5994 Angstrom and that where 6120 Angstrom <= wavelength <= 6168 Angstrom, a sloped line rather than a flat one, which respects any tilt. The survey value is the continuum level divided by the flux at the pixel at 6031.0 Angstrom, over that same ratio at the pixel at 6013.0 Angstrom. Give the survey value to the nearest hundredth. 1.04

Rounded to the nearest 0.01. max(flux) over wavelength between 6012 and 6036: 22.00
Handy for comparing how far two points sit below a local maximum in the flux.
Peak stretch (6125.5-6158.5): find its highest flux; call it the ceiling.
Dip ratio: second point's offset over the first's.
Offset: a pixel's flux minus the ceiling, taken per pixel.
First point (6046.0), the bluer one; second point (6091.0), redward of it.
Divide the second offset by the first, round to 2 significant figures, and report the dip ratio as 4.5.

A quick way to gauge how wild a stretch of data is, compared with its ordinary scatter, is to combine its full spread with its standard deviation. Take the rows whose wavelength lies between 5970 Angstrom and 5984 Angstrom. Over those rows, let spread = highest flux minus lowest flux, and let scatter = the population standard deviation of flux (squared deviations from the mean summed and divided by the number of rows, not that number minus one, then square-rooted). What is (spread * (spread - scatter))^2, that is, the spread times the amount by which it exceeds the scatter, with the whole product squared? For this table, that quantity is 13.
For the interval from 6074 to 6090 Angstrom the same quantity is 15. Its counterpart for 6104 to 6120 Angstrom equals 15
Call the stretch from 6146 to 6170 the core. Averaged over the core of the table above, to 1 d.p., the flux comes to 20.5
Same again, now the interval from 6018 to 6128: 20.1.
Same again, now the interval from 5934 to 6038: 19.4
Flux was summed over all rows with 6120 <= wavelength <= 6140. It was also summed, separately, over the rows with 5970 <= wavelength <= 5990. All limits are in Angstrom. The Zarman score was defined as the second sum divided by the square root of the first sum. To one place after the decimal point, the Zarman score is 10.8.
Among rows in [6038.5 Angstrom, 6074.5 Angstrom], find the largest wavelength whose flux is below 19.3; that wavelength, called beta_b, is 6064.0 Angstrom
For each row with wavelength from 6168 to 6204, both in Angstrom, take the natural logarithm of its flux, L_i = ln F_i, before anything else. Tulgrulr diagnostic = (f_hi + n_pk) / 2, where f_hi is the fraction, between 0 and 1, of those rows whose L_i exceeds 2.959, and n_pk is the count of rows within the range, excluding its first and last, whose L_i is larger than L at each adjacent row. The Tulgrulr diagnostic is 1.46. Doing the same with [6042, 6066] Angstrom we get 1.31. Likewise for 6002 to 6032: 1.40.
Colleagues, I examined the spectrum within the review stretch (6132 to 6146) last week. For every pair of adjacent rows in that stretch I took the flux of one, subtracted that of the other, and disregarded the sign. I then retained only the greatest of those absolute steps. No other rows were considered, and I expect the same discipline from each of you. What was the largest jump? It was 1.73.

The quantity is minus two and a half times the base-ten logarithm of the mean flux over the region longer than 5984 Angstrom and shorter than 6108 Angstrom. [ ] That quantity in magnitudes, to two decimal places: -3.26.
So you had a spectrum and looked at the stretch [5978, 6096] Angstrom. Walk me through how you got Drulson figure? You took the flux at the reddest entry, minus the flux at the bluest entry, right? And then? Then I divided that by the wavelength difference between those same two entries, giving 0.017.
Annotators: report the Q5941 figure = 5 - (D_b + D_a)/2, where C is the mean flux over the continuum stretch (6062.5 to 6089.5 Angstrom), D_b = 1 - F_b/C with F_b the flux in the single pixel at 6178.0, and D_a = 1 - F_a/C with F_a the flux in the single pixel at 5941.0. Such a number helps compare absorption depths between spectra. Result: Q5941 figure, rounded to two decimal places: 4.99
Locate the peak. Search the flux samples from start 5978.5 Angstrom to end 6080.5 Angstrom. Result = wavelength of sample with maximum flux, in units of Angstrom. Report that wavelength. 6019.0 Angstrom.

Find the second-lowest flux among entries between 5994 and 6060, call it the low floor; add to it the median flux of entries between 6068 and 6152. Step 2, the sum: 38.6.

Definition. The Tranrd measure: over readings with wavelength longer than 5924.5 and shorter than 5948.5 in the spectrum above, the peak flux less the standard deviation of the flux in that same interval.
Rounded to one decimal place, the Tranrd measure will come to 19.1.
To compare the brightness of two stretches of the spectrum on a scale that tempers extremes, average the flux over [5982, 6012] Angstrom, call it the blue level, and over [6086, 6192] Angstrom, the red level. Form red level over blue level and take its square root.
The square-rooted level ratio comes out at 1.01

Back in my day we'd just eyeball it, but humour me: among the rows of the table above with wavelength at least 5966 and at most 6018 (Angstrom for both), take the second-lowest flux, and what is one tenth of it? 1.68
